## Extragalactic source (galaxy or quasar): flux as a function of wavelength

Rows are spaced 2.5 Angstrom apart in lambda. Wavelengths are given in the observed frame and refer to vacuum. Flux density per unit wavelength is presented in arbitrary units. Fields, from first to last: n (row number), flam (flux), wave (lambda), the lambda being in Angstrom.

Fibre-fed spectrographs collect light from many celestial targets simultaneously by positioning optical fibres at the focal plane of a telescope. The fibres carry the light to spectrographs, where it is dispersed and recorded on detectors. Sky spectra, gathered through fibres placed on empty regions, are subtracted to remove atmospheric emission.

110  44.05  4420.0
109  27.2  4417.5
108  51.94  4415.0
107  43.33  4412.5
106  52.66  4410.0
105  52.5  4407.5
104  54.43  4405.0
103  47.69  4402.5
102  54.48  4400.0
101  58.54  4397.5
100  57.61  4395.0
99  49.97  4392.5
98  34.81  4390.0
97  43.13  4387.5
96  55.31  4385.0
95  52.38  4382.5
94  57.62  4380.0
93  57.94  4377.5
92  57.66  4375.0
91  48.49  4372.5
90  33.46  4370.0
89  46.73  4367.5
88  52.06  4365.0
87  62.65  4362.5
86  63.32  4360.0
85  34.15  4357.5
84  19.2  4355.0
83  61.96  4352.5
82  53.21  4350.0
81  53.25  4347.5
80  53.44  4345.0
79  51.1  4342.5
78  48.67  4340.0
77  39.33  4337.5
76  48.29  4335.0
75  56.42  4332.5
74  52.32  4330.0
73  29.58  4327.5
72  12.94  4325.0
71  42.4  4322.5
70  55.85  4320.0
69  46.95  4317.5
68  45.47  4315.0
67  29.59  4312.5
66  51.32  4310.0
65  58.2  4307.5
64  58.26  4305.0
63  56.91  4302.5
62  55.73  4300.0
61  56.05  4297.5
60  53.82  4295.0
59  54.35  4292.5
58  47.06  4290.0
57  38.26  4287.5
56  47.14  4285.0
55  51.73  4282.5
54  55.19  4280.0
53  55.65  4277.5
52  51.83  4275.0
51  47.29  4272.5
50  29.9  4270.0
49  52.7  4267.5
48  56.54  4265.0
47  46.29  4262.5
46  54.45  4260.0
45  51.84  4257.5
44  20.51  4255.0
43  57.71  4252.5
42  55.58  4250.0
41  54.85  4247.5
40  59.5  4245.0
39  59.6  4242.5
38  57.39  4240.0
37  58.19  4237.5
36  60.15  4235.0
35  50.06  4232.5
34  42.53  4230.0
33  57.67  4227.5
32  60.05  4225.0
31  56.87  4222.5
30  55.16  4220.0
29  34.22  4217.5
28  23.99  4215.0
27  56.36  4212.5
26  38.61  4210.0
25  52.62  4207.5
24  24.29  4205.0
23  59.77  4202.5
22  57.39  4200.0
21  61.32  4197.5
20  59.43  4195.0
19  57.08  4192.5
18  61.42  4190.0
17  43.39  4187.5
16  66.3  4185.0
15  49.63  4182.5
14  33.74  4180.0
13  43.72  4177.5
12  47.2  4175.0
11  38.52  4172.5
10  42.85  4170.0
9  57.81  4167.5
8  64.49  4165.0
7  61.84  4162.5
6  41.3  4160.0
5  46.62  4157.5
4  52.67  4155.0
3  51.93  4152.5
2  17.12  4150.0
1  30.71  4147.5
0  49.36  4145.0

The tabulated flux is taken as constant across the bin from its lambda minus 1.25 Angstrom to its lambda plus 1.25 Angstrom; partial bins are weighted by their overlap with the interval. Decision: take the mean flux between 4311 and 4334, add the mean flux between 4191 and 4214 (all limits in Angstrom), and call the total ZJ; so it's 93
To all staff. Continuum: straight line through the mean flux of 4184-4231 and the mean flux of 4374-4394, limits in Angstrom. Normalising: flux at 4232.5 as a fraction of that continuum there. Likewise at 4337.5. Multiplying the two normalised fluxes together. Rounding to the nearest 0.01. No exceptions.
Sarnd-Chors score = 0.76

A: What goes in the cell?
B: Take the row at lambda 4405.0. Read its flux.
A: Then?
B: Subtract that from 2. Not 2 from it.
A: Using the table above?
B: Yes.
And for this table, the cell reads -52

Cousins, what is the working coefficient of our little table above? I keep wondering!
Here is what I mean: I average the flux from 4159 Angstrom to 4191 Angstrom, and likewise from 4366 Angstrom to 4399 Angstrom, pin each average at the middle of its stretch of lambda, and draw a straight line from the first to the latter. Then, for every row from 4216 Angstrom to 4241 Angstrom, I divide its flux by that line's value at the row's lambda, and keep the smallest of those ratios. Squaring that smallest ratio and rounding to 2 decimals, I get 0.46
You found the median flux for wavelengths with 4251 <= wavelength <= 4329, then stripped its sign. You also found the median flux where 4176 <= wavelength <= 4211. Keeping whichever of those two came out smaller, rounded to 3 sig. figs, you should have 51.8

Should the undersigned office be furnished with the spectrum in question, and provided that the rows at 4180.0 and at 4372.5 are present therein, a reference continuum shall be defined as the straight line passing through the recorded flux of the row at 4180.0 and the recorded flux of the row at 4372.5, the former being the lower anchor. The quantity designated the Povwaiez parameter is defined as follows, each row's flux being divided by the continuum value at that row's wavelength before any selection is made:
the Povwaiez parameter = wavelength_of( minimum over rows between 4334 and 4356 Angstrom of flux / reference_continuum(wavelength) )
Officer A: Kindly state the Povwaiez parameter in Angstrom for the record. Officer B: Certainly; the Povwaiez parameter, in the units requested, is 4355.0 Angstrom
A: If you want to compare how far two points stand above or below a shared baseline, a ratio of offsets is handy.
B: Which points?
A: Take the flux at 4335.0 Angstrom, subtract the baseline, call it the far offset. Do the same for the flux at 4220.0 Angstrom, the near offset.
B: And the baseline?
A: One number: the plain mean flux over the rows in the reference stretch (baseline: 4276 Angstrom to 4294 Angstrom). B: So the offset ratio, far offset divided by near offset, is -0.3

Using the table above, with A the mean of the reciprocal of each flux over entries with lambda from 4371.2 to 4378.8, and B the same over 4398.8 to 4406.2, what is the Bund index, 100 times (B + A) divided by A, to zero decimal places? 204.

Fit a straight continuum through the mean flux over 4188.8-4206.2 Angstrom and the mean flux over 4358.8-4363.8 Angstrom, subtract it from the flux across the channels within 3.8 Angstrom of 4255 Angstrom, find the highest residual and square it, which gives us 0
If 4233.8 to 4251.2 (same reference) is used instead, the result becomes 14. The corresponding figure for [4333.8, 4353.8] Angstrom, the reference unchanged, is 0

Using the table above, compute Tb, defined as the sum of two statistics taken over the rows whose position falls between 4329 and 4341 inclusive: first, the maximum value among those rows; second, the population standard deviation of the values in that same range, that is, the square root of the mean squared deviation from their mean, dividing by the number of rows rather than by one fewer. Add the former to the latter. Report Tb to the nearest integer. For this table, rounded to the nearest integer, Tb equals 62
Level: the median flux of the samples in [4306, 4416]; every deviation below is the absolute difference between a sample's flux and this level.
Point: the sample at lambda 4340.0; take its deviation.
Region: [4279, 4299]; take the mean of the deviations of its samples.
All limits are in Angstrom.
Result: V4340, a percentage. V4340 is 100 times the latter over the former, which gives 132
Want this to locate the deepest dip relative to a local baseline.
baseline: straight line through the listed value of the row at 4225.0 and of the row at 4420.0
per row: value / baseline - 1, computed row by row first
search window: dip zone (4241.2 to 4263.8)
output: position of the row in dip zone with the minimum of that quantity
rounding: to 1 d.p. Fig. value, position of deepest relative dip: 4255.0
